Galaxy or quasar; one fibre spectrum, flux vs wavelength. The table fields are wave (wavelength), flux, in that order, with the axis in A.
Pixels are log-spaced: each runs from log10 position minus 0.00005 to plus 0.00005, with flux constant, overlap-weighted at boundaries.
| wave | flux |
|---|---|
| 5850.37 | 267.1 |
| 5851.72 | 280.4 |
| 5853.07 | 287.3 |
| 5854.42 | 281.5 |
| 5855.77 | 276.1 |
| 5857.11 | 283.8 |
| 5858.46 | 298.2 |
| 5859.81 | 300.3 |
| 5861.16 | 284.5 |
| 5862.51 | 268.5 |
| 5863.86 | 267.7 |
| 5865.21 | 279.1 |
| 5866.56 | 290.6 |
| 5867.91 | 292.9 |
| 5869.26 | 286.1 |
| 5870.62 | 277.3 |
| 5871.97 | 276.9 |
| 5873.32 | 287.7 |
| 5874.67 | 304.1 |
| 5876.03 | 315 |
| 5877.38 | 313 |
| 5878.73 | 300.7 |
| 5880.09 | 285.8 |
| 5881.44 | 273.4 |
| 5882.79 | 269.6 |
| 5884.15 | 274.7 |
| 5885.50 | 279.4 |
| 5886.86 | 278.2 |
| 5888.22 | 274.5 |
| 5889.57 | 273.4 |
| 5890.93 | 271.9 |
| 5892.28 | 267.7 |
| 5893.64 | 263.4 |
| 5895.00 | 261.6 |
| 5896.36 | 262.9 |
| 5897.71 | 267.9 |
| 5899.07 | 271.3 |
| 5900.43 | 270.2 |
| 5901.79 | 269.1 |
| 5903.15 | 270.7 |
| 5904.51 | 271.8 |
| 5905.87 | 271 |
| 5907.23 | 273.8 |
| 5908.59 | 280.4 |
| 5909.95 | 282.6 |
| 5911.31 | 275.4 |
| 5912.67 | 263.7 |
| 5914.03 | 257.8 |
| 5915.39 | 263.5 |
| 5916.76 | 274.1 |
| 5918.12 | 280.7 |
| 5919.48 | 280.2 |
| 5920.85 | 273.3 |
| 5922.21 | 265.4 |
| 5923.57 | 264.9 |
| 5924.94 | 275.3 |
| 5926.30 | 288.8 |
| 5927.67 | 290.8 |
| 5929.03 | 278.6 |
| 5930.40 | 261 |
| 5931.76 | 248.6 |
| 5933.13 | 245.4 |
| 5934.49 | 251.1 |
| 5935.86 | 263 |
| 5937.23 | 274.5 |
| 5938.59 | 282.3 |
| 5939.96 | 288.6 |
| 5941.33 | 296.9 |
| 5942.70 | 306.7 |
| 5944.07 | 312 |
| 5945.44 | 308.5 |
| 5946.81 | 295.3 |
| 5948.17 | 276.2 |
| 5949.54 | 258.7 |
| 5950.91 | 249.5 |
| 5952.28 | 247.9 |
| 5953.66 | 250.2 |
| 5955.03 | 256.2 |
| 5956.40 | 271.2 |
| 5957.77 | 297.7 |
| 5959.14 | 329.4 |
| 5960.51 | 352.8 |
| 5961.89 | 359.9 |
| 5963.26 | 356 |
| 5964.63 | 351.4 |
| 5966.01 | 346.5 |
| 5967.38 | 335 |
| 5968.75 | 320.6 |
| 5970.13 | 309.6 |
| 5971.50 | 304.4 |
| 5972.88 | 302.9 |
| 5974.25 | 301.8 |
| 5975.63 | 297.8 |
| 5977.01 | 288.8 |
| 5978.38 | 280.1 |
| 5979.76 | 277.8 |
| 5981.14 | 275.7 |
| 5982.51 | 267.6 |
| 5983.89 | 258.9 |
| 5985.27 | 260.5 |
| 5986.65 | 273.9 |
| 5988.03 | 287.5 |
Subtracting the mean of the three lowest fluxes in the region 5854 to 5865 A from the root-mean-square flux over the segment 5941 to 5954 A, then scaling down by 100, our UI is 0.1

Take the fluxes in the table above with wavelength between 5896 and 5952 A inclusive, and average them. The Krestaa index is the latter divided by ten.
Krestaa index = 27.4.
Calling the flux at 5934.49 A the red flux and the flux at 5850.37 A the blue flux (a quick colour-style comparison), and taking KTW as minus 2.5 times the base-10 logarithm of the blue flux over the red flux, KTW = -0.07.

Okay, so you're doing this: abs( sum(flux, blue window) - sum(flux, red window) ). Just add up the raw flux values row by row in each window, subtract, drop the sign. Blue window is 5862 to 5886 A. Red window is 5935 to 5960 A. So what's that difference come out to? 78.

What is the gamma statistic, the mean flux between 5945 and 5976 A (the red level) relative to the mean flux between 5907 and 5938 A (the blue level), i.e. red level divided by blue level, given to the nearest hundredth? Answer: 1.12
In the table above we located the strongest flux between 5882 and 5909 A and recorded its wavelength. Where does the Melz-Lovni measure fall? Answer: 5908.59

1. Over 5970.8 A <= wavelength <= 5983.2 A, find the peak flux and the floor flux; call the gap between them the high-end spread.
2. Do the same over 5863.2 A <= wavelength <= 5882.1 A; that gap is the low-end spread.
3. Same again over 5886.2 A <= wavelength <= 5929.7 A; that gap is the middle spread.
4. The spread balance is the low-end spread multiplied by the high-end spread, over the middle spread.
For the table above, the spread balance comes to 53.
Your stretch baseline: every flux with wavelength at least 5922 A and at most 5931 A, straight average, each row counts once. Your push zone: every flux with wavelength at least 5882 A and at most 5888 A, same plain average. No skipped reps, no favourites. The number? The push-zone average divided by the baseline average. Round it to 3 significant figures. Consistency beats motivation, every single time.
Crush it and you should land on 1.00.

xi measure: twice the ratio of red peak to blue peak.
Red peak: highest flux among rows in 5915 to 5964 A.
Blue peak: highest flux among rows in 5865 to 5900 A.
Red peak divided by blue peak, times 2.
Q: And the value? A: 2.3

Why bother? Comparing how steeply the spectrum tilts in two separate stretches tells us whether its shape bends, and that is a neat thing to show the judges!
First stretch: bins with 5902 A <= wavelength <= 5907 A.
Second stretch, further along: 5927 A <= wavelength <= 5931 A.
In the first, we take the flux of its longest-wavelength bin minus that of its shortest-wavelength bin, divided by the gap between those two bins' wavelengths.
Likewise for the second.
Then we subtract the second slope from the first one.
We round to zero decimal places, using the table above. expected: 11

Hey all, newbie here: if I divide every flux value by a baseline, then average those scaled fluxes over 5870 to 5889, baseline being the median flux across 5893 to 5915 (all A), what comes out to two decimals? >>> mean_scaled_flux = 1.06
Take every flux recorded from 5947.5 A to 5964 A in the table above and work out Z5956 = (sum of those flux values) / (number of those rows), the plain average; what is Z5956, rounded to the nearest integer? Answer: 292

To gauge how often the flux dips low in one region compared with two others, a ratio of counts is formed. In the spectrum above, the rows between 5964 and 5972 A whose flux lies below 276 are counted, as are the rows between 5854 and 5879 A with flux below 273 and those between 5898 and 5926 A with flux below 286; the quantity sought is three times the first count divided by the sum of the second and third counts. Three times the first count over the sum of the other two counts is 0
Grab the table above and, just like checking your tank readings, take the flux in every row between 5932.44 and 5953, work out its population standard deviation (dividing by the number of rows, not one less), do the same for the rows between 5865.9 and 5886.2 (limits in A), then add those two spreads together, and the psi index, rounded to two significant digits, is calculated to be 37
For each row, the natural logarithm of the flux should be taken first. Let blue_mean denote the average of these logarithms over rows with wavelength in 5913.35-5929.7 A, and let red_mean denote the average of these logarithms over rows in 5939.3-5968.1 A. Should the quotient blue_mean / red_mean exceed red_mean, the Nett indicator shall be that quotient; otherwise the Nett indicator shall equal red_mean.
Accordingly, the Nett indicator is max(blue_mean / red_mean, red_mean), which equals 5.70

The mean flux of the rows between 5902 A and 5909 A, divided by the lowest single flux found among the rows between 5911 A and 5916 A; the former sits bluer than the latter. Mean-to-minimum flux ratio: 1.06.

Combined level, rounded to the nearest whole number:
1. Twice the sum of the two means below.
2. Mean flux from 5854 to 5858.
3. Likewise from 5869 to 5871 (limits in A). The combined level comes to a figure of 1124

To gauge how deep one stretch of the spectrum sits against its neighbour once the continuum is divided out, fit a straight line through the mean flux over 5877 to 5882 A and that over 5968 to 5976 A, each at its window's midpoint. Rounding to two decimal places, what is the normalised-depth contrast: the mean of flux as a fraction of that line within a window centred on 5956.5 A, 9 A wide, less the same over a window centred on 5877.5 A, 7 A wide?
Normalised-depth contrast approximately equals -0.09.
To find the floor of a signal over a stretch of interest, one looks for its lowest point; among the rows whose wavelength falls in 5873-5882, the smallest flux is 273.4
